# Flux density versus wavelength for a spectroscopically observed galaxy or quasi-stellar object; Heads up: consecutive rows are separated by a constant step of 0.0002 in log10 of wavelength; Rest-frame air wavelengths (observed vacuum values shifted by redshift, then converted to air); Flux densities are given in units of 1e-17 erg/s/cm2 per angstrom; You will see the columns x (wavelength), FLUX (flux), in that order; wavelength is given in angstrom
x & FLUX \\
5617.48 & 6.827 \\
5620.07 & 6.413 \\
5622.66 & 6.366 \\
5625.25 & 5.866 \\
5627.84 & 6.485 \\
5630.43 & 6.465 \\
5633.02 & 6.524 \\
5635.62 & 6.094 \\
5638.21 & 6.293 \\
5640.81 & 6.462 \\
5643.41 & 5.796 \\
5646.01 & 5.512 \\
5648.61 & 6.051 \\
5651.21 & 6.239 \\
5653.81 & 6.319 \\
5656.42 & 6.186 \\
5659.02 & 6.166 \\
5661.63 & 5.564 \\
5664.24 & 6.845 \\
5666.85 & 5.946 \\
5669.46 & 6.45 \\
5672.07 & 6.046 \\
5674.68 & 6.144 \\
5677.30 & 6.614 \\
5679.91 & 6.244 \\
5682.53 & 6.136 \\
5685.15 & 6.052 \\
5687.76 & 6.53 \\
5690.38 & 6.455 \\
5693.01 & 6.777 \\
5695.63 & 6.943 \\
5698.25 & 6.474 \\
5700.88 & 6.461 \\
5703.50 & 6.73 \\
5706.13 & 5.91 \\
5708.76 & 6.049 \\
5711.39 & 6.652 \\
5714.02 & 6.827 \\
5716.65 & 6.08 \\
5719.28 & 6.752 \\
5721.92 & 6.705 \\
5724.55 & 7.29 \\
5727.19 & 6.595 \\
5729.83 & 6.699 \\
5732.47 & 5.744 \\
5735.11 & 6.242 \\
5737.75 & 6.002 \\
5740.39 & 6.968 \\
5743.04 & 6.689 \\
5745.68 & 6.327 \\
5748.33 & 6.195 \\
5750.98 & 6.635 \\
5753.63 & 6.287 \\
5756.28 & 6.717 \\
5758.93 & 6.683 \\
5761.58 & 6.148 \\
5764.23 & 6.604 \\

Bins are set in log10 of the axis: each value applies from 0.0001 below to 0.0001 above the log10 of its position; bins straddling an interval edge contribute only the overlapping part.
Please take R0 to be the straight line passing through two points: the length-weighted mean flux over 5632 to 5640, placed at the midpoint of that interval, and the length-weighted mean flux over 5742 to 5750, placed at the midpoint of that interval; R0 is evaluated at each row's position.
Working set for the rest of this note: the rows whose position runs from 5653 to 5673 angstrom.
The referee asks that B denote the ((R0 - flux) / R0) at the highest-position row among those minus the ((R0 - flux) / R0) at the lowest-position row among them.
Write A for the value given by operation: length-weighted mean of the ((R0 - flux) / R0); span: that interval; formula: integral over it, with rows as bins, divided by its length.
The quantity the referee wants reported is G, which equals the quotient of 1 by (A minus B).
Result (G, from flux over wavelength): -42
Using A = 0.022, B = 0.05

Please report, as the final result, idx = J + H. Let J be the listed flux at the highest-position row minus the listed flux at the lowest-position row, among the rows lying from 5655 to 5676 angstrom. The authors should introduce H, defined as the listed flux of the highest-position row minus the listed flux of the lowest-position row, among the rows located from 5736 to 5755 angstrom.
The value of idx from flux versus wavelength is 0.2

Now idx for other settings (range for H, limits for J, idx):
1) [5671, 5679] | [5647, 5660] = 0.7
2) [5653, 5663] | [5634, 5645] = -1.1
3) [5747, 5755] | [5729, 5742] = 0.4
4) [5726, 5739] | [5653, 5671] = -0.5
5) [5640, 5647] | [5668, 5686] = -1.3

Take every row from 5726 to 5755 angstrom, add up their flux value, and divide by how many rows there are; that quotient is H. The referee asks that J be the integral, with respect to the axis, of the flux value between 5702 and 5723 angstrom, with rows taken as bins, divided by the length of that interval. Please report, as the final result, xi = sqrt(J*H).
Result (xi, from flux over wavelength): 6.43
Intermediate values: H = 6.40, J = 6.46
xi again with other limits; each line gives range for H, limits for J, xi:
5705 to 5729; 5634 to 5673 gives 6.33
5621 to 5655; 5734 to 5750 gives 6.30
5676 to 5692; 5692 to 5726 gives 6.46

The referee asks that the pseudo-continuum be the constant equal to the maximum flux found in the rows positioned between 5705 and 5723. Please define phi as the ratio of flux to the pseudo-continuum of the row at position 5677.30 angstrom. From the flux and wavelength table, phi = 0.97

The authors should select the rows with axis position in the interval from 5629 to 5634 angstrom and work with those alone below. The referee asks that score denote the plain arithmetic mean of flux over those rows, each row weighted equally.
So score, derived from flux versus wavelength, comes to 6.5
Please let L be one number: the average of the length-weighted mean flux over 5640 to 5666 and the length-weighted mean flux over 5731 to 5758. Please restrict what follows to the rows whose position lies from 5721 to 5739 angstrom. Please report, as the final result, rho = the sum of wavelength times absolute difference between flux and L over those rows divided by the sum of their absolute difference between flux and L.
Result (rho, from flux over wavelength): 5727.6 angstrom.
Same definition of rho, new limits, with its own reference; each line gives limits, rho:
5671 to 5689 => 5680.3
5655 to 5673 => 5664.6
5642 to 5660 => 5647.0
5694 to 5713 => 5702.7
